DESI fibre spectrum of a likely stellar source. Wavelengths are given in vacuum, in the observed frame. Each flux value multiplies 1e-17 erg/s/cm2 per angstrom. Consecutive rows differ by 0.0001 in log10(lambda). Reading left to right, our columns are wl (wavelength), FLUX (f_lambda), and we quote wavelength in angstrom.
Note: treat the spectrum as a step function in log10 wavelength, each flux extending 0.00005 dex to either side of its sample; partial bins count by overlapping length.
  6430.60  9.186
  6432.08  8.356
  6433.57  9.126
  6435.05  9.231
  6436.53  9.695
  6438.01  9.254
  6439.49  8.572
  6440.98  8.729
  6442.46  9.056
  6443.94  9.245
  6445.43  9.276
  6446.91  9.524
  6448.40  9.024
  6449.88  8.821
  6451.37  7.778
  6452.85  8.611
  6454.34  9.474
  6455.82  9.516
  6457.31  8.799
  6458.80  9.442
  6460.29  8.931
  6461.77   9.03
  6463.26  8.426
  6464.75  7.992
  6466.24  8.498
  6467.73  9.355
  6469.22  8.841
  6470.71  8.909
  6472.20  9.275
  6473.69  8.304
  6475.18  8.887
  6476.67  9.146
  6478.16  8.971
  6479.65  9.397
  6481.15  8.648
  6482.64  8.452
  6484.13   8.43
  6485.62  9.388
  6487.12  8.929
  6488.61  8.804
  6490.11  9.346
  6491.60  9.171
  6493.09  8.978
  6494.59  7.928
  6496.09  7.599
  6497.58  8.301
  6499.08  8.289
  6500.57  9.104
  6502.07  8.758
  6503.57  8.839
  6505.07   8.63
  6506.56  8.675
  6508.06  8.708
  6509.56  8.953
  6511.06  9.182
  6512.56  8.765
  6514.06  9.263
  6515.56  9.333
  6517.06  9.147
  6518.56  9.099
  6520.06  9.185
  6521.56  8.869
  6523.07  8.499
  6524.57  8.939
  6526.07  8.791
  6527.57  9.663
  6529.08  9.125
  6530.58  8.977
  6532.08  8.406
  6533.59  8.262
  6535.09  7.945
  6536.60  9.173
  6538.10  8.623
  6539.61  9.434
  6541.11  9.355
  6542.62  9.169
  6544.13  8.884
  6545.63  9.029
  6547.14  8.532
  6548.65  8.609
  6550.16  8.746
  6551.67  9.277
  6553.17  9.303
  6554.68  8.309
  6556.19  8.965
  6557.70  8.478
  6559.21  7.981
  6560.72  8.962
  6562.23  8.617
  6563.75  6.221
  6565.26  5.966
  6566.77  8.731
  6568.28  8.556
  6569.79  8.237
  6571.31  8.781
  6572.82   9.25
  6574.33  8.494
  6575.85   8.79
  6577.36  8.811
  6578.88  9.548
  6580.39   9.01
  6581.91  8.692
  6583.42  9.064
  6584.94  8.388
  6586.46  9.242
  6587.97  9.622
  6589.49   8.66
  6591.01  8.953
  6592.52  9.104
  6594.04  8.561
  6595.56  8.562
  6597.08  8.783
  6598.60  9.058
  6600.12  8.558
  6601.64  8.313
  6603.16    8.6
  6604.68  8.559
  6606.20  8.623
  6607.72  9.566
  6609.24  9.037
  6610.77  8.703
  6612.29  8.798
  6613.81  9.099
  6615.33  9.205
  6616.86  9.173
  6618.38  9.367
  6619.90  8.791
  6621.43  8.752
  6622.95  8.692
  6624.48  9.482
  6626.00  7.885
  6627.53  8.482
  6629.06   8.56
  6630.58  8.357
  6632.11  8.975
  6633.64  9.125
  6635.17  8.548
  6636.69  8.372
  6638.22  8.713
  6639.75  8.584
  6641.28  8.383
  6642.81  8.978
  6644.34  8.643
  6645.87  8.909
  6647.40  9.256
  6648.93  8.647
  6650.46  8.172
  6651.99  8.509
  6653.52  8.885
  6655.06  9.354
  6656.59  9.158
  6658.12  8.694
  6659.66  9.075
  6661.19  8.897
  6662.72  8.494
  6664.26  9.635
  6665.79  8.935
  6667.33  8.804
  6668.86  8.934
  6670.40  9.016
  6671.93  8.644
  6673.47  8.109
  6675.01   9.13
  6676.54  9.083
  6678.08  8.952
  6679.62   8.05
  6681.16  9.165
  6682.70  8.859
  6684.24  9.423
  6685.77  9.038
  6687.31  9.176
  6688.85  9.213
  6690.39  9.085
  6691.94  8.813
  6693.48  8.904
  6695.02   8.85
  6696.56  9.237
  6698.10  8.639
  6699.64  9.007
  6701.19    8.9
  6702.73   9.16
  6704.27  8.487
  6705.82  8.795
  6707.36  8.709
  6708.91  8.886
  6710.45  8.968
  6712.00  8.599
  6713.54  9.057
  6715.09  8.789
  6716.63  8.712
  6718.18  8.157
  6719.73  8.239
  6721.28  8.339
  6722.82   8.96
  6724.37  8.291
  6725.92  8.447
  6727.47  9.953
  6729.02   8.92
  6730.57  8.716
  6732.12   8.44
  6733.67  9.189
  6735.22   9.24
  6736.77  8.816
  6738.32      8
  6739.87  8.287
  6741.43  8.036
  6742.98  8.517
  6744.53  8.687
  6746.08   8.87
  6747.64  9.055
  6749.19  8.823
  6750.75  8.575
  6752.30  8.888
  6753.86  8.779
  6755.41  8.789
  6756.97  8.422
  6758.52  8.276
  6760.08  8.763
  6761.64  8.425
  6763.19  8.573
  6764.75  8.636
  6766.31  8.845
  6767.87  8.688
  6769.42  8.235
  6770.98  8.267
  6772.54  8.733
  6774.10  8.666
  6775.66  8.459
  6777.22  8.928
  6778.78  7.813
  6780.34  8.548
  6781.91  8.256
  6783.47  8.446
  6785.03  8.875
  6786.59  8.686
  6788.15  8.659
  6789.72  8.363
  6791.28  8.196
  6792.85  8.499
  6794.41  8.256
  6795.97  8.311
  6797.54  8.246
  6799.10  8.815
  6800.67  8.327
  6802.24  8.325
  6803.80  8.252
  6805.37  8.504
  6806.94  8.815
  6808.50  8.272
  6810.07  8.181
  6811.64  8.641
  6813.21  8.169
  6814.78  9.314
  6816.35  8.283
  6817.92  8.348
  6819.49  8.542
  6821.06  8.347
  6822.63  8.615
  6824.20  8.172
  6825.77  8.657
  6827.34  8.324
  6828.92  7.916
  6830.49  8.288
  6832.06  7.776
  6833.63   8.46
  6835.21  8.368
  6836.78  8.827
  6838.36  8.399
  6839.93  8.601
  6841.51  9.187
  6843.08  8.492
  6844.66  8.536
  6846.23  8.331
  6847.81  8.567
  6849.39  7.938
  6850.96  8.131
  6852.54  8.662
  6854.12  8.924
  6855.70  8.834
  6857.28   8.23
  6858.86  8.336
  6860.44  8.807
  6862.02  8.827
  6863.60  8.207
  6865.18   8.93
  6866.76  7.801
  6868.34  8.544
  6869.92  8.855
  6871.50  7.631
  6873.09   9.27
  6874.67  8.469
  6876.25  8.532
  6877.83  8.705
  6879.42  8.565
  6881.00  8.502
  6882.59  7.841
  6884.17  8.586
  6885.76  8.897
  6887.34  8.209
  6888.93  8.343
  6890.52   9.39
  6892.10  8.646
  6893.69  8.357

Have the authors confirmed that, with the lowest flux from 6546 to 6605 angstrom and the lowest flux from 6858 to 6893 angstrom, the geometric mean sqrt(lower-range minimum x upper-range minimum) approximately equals 6.7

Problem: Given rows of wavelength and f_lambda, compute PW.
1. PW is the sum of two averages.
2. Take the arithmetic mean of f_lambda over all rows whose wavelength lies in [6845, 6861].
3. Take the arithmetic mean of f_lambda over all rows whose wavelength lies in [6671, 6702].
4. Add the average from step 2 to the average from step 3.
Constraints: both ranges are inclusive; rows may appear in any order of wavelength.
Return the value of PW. 17.4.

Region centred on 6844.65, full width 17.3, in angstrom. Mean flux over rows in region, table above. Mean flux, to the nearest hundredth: 8.52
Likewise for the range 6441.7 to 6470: 8.93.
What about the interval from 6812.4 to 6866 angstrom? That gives 8.48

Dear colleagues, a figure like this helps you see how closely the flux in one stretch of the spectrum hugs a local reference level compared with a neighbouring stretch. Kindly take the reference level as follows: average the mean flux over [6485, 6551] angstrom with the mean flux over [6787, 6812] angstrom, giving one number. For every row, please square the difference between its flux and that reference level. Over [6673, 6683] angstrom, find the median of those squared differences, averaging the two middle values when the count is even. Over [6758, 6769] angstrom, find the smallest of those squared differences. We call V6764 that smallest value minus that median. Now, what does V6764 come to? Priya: -0.25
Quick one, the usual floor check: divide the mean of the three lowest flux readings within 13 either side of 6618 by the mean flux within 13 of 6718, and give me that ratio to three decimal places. 0.943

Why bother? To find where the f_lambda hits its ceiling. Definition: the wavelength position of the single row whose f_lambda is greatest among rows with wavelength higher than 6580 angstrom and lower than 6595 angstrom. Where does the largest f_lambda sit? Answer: 6587.97 angstrom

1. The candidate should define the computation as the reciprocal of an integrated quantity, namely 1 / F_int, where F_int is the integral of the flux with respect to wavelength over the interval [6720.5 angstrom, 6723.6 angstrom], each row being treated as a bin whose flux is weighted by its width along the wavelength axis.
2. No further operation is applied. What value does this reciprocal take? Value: 0.037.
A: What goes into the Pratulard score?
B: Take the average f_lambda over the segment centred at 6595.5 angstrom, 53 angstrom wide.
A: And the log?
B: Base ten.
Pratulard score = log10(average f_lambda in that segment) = 0.948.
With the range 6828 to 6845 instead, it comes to 0.926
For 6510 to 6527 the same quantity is 0.955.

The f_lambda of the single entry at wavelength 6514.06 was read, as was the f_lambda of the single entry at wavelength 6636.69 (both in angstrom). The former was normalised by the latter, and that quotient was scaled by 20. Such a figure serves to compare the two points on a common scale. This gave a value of 22.1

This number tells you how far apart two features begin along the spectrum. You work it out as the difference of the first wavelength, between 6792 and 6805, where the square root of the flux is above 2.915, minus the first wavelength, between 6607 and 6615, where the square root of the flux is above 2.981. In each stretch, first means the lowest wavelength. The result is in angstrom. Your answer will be 185.1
